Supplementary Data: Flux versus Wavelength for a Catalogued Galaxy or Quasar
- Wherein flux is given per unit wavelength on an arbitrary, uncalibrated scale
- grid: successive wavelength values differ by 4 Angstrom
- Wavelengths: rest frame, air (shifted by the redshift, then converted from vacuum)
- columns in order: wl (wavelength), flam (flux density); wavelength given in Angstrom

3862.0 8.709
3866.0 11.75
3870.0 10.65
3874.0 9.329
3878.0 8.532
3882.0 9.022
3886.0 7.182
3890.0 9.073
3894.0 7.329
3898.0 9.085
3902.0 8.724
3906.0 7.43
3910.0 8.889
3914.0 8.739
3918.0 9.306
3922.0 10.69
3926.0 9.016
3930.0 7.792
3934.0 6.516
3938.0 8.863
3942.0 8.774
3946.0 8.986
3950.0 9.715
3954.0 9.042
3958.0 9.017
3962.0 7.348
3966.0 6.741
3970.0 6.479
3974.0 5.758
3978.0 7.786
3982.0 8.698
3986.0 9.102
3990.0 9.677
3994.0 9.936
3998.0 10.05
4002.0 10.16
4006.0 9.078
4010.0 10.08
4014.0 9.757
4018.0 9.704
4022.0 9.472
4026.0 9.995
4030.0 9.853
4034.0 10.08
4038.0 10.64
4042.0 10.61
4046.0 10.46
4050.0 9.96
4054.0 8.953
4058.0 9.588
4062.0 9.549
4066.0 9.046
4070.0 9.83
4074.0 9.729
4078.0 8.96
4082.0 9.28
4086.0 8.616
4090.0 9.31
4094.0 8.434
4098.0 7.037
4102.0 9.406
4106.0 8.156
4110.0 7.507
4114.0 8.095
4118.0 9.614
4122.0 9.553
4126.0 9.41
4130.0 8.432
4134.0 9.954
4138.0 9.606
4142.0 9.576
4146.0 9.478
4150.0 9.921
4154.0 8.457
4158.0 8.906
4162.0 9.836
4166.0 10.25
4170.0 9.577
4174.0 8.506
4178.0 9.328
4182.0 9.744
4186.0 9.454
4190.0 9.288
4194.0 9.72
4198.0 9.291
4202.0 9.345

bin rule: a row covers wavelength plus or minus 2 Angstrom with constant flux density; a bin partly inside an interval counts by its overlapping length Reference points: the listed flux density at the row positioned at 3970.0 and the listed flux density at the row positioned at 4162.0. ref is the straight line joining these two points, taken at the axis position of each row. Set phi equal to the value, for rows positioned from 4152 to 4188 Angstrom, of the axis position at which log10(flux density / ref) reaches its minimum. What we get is 4174.0 Angstrom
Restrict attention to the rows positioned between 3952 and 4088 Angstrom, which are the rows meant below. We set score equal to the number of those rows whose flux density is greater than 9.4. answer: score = 19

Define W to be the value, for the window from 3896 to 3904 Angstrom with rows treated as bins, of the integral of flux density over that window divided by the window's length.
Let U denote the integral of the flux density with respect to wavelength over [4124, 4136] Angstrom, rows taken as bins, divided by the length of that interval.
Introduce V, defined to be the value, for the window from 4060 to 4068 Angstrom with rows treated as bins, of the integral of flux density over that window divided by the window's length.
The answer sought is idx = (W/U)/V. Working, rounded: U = 9.3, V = 9.3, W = 8.9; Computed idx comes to 0.10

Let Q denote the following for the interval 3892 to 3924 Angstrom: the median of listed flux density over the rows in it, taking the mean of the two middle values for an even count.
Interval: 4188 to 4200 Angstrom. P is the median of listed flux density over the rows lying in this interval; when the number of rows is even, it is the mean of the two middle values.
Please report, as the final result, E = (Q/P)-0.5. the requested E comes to 0.45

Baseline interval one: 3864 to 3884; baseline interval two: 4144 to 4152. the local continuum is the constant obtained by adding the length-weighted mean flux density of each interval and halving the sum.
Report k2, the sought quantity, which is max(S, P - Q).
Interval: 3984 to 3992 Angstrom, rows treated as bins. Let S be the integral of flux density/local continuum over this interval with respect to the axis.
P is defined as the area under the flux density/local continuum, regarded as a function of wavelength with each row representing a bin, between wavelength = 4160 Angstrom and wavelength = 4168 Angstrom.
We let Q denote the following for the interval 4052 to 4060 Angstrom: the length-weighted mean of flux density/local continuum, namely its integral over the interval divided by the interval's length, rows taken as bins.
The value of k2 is 7.7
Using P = 8.22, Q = 0.95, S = 7.7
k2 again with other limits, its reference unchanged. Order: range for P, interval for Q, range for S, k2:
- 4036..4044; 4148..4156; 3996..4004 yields 8.3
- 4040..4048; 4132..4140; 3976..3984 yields 7.6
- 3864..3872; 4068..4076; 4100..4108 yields 8.2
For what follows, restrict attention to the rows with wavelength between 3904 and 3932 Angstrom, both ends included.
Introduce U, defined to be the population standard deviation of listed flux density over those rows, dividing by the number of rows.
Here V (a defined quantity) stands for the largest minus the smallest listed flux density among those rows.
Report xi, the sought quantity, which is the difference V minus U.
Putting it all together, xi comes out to 2.28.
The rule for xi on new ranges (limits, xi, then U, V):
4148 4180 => 1.17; 0.63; 1.8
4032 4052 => 0.40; 0.28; 0.7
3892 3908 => 0.98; 0.77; 1.8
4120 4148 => 1.08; 0.44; 1.5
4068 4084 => 0.52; 0.35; 0.9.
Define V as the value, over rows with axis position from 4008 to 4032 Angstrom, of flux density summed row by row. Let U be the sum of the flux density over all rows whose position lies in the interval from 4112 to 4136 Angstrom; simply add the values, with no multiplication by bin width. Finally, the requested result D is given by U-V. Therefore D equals -4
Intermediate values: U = 55.1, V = 59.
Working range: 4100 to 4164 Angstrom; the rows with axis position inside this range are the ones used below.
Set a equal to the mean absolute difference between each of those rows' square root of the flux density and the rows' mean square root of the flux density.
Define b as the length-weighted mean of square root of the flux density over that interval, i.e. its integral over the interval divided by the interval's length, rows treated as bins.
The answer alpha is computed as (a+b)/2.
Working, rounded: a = 0.108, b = 3.02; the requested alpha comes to 1.56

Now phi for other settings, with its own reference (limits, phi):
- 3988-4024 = 4006.0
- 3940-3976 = 3974.0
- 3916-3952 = 3934.0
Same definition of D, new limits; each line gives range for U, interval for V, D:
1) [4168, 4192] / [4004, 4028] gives -2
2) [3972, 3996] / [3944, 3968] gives 0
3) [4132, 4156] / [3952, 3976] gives 13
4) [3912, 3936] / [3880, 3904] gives 2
